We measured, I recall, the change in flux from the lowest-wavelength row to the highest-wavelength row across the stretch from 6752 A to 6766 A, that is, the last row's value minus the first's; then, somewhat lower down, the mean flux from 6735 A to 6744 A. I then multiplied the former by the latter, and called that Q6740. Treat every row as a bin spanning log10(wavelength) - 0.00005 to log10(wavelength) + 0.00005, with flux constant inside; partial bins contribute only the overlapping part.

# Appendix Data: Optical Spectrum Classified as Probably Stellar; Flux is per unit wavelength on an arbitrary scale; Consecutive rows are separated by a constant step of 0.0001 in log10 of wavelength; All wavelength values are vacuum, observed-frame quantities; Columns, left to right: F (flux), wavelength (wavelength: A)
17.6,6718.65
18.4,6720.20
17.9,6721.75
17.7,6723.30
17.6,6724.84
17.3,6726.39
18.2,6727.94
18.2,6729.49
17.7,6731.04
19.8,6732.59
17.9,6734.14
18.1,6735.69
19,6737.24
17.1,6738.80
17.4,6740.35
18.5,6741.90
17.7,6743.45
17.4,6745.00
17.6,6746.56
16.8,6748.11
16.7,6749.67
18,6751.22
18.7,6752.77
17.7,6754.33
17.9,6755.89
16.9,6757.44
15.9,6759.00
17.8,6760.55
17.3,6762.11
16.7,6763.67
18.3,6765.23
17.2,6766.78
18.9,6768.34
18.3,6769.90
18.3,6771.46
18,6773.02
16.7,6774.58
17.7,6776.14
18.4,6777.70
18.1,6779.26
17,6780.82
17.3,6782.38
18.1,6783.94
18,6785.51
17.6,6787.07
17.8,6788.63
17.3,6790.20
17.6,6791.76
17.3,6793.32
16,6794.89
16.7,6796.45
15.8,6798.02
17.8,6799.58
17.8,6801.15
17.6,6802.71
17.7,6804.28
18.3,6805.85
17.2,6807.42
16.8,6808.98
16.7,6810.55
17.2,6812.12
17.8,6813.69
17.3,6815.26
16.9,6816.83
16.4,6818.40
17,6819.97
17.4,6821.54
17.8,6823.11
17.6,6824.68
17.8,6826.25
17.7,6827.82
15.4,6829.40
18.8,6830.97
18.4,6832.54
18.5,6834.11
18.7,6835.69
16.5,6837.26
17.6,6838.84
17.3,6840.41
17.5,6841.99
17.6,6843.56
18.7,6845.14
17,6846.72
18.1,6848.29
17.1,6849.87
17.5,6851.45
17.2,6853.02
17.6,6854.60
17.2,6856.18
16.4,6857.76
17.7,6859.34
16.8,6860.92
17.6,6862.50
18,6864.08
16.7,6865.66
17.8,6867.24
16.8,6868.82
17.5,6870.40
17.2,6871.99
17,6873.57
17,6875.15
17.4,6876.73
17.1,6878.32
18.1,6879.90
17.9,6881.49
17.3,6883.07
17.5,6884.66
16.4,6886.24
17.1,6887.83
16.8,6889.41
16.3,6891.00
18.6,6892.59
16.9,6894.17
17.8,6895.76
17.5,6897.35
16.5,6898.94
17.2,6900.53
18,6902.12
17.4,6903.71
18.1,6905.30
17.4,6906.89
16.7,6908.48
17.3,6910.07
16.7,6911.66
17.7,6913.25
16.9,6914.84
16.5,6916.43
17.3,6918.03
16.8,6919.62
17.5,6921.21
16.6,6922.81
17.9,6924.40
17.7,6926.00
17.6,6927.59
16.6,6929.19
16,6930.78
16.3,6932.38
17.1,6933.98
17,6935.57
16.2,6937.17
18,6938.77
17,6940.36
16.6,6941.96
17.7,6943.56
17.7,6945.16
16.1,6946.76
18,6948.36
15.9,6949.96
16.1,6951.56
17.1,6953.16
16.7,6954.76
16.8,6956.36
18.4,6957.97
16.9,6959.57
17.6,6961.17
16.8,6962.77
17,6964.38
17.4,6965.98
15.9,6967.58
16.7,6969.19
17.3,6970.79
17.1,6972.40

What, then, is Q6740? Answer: -7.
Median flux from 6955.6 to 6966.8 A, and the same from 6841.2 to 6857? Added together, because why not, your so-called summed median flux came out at 34.5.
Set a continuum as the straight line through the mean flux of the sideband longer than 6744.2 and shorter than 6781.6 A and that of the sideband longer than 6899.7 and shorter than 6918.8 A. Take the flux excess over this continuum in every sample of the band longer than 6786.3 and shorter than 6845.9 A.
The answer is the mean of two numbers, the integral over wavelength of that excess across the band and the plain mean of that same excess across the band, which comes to -1.7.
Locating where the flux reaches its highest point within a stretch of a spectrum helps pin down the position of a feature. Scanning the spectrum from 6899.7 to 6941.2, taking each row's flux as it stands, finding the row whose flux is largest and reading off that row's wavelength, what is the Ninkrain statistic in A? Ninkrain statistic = 6905.30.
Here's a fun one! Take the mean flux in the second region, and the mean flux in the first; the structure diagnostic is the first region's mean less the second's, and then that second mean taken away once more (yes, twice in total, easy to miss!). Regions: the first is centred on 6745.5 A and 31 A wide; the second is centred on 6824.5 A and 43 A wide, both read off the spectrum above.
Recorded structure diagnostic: -17.3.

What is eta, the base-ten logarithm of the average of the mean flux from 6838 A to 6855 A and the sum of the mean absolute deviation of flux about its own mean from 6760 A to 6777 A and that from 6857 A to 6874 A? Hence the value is 0.968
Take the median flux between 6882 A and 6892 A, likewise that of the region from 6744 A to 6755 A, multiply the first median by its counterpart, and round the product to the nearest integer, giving 298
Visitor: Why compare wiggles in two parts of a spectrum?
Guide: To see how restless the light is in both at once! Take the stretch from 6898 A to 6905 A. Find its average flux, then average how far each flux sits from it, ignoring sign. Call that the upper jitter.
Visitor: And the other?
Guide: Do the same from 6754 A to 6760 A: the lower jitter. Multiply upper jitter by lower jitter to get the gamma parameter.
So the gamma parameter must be 0.30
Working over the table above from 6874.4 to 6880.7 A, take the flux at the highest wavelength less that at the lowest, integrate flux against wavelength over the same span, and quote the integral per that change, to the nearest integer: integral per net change 100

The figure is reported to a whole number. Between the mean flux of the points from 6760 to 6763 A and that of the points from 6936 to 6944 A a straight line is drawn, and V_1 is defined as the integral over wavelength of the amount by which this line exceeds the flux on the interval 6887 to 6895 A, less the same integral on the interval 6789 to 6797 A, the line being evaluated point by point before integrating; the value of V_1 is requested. -3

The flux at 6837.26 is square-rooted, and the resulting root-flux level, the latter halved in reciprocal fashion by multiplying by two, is 8.1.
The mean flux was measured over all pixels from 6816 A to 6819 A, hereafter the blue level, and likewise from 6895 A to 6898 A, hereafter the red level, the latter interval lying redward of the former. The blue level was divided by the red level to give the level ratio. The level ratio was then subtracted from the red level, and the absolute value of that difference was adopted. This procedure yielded 16.7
